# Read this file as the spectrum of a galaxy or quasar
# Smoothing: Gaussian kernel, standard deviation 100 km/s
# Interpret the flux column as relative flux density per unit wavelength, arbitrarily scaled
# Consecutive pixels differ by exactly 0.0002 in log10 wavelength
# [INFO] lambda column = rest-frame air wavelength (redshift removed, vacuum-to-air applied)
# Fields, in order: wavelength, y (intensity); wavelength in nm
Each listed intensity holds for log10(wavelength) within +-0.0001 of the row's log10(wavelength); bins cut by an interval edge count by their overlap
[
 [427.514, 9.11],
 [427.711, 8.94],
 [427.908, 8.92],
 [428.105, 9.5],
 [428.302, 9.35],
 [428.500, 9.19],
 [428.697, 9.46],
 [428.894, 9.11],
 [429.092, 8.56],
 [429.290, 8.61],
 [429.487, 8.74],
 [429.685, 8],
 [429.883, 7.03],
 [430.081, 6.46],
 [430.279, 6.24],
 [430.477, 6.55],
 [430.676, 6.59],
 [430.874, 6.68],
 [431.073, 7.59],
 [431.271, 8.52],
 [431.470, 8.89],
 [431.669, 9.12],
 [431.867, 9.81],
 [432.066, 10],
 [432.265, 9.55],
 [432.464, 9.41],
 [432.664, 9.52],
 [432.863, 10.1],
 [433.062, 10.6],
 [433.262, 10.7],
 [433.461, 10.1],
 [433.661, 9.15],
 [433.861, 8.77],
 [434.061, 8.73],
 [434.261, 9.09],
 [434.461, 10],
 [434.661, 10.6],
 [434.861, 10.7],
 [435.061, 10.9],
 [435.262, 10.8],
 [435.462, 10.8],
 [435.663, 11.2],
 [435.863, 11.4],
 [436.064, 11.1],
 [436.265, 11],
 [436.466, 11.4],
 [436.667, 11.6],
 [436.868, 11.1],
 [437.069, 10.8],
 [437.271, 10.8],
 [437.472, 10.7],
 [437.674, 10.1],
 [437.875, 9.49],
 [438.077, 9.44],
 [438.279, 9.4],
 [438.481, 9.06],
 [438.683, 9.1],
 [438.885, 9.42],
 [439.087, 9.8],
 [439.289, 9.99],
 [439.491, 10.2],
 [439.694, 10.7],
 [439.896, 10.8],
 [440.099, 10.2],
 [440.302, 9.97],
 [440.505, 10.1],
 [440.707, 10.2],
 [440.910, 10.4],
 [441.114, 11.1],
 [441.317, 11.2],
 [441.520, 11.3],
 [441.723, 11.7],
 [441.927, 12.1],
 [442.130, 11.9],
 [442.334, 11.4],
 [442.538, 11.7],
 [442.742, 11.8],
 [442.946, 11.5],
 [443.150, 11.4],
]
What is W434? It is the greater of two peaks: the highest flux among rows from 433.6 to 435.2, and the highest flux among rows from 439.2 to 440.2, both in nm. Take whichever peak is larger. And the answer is 10.9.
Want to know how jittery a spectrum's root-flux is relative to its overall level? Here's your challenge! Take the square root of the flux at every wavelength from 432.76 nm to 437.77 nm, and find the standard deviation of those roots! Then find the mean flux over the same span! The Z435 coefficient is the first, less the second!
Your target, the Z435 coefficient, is -10.4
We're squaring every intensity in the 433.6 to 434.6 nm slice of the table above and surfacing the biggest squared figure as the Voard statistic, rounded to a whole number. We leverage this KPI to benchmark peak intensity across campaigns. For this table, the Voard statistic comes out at 100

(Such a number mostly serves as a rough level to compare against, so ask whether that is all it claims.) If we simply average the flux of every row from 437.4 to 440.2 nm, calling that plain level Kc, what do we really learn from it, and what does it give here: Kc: 9.9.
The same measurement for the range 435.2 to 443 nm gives 10.7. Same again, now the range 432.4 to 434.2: 9.7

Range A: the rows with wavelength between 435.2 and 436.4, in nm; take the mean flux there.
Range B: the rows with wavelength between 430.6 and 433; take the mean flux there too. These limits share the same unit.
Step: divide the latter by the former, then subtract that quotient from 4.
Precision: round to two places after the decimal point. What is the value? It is 3.20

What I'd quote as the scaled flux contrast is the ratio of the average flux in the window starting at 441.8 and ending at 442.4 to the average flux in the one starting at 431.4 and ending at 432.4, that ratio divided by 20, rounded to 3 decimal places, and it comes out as 0.062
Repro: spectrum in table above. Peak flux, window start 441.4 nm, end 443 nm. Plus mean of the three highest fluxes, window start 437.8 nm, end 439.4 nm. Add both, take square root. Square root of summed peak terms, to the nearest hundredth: 4.68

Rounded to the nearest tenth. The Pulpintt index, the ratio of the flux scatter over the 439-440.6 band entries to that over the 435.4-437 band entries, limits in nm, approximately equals 1.4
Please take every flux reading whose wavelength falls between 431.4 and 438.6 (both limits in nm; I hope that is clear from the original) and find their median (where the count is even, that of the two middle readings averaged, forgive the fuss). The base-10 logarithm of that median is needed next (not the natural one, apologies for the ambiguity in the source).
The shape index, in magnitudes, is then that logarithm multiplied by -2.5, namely -2.51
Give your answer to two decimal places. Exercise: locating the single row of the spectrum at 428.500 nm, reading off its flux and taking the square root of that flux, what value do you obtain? 3.03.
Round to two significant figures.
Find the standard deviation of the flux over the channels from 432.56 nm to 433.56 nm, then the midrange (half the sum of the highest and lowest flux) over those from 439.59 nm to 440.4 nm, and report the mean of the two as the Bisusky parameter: 5.4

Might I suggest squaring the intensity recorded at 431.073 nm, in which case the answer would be 58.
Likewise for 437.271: 117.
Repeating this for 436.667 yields 135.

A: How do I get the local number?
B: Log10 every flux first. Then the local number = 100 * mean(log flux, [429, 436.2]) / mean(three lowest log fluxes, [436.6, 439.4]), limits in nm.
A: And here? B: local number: 99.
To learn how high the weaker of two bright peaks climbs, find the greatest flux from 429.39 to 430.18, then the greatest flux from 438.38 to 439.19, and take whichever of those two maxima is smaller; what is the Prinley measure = 8.7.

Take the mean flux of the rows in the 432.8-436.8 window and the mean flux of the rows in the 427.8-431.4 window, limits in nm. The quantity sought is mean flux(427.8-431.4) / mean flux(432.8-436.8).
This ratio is 0.77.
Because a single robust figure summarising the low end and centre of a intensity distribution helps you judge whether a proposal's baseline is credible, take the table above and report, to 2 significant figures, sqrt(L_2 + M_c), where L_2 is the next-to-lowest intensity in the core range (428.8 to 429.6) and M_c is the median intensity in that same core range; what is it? 4.2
